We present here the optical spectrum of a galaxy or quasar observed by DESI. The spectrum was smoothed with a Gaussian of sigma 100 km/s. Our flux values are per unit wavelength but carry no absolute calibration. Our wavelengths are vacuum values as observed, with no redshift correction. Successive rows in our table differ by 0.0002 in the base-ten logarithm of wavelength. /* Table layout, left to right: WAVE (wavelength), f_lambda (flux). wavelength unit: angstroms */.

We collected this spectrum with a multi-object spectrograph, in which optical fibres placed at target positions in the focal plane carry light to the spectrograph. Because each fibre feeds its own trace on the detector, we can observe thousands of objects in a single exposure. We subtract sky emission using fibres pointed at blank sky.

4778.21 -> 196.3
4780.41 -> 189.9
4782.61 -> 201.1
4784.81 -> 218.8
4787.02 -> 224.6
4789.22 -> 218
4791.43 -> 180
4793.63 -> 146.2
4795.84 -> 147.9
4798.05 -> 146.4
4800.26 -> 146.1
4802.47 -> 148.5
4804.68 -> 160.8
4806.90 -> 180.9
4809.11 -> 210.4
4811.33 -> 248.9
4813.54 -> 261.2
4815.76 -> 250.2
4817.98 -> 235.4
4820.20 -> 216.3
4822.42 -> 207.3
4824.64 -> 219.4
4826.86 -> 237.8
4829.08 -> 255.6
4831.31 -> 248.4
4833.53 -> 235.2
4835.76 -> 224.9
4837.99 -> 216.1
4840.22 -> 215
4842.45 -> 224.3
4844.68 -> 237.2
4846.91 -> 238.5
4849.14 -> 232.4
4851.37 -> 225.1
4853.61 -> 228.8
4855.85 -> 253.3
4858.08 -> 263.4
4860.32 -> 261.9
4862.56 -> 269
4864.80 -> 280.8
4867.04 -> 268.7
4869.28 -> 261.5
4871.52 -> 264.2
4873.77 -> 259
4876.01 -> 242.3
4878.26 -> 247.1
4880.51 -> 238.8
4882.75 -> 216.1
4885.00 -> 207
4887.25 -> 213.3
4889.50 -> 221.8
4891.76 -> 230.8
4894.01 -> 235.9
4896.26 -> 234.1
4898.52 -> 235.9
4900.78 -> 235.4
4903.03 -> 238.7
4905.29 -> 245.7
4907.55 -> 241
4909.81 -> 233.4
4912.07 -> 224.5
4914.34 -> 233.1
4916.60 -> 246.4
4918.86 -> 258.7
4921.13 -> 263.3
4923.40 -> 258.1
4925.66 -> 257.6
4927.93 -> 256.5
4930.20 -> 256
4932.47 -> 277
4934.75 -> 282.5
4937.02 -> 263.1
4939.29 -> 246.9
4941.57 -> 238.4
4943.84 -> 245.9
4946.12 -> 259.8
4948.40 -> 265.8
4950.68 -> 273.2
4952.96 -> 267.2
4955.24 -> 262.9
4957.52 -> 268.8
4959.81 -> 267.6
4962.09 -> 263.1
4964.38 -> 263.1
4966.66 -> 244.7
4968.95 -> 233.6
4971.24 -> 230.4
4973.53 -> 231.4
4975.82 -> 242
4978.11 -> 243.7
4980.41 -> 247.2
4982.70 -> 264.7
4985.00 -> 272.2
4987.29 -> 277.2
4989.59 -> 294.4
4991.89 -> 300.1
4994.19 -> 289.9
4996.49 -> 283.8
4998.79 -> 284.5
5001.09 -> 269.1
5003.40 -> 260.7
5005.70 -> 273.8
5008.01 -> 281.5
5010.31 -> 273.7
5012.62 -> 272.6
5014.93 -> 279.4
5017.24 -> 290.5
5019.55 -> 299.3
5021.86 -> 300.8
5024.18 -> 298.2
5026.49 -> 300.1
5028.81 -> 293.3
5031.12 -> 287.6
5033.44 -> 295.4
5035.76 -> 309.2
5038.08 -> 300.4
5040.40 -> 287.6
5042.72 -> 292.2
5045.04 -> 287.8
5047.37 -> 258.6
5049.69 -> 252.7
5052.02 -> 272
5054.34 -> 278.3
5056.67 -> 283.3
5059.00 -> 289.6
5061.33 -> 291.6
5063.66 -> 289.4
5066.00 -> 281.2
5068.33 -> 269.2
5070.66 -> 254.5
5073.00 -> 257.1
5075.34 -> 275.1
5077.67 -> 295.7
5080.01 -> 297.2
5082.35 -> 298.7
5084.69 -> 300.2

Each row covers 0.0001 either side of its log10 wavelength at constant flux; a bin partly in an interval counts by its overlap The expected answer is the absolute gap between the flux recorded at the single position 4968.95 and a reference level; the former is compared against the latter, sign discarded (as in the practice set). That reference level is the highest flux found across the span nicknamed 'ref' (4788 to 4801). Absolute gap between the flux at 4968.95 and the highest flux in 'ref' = 16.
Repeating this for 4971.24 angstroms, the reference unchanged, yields 12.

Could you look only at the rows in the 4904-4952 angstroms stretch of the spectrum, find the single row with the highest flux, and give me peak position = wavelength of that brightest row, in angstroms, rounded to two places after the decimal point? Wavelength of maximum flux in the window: 4934.75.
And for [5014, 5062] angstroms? 5035.76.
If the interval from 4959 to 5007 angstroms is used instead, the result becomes 4991.89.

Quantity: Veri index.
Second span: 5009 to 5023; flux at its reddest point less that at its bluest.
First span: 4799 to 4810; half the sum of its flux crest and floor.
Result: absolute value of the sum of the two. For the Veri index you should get 205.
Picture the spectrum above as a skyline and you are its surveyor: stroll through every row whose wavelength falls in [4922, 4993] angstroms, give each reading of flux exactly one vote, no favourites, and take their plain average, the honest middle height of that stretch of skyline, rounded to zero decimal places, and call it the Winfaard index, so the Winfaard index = 260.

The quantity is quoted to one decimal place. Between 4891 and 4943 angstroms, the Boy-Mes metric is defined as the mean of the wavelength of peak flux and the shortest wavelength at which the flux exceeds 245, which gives 4920.0 angstroms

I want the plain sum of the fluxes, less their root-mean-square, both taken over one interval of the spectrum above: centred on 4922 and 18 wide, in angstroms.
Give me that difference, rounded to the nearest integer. 1776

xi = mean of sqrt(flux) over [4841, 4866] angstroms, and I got 15.7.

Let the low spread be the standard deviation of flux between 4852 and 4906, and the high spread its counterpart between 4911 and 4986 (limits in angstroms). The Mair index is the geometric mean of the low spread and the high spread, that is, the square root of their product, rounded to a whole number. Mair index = 17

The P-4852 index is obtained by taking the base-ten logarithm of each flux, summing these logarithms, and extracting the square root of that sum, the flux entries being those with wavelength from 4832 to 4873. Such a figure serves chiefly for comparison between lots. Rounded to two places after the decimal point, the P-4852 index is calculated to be 6.55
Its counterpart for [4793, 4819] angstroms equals 5.22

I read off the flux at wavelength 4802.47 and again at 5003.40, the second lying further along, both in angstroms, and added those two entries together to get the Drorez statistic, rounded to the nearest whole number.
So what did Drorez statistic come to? 409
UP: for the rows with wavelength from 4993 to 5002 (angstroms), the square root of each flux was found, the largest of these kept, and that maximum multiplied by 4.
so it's 68.1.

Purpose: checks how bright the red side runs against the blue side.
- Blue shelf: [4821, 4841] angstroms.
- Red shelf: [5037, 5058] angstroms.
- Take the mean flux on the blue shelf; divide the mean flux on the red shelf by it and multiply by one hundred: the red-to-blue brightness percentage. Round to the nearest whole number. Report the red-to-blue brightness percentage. 122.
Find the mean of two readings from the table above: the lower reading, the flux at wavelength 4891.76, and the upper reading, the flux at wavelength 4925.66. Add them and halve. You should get 244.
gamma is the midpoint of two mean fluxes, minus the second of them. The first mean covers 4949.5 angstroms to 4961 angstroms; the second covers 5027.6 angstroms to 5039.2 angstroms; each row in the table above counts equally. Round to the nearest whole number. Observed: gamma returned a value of -15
